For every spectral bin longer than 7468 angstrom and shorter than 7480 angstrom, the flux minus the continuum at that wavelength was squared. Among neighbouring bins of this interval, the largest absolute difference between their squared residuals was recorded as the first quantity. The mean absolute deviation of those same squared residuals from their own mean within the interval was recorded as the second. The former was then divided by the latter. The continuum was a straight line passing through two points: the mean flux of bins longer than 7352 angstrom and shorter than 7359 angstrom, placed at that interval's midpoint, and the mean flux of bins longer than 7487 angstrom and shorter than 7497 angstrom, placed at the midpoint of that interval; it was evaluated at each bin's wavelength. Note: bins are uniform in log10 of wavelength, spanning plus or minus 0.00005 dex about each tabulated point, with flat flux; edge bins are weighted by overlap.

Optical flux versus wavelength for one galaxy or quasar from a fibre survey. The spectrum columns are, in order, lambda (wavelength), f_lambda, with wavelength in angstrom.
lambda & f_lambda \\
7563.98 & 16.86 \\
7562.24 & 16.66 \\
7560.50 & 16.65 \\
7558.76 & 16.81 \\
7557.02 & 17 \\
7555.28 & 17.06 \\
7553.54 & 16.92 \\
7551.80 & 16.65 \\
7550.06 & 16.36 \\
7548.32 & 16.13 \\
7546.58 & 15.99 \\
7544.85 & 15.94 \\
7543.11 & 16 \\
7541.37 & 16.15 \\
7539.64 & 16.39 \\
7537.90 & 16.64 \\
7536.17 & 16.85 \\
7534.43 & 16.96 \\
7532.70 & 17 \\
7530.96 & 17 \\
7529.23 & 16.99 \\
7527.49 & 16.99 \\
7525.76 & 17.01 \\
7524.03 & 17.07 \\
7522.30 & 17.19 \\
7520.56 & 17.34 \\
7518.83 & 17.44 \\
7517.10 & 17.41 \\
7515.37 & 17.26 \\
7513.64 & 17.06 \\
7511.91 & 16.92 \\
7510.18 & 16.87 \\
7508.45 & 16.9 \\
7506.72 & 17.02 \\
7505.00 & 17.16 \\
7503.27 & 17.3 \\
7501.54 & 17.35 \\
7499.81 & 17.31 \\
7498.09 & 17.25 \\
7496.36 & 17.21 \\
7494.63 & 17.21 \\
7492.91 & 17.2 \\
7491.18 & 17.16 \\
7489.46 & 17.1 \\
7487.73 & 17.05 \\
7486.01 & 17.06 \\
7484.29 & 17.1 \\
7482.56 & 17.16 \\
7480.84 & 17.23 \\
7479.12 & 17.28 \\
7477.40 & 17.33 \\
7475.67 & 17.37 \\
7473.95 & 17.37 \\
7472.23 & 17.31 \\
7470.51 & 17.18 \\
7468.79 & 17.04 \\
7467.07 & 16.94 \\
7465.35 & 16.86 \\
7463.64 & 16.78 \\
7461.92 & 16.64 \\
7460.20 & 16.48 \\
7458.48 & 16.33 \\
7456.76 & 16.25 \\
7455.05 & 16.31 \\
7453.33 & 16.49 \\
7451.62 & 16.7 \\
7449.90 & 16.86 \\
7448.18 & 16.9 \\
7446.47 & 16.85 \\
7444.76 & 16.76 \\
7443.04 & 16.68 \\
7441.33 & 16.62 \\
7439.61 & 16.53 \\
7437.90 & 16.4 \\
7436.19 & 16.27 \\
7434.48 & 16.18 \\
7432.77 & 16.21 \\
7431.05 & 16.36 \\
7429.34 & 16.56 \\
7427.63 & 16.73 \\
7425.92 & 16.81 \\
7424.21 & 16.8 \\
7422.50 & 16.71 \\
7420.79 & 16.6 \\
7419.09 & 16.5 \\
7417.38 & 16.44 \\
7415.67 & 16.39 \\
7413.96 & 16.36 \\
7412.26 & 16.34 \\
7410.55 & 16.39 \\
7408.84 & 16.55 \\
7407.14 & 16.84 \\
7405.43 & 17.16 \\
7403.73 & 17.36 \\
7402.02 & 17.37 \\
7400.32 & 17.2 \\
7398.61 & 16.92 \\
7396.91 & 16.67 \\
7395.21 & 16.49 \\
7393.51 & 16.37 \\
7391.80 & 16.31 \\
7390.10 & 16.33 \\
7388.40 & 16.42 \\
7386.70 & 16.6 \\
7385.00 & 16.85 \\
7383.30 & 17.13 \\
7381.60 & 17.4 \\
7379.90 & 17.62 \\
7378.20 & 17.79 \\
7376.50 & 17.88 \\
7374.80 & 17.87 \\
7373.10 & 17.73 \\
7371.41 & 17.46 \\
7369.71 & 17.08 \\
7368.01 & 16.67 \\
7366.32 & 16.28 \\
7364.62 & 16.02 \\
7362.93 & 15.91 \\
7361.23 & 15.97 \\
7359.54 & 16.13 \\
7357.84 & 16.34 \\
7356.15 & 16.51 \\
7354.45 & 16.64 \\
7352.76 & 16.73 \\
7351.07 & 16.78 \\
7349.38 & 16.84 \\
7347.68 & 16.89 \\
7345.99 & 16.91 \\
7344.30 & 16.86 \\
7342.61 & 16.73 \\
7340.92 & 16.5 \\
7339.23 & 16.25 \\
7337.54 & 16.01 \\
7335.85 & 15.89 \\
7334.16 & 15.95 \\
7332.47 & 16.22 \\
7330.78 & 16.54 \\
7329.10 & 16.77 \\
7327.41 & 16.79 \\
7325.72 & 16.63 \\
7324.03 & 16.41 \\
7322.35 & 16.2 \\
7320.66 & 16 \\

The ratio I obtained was 1.6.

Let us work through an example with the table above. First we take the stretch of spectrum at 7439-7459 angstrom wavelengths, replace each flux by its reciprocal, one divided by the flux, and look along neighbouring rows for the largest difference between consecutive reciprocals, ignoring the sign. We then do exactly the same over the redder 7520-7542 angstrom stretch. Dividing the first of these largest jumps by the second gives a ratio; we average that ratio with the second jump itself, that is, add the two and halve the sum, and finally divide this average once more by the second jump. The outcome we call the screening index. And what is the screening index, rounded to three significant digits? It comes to 454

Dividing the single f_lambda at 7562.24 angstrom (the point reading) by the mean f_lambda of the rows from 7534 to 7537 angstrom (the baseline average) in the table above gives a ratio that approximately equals 0.99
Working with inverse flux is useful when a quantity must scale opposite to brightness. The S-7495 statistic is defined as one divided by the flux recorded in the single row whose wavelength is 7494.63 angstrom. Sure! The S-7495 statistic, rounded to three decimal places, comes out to 0.058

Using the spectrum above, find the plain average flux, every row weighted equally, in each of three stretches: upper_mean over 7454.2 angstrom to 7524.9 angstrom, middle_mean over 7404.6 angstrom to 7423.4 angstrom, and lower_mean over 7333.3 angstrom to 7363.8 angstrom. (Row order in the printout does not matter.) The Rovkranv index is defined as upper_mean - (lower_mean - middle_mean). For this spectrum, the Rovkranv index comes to 17.2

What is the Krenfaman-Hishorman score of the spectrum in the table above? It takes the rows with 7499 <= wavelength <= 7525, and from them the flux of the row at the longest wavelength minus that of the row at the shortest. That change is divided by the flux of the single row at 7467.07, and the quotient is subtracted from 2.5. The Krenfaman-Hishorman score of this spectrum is 2.51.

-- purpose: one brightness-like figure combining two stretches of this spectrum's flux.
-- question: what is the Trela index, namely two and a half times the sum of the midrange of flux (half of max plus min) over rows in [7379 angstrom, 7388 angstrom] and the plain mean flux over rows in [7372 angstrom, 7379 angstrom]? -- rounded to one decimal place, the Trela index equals 87.3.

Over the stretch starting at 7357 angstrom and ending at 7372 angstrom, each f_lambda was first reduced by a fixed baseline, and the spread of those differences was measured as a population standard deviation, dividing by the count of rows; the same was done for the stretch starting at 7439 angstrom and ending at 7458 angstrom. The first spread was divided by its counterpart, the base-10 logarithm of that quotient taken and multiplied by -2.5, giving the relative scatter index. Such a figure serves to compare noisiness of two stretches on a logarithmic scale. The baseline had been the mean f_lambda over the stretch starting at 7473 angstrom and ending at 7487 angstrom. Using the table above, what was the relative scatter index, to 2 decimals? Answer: -0.97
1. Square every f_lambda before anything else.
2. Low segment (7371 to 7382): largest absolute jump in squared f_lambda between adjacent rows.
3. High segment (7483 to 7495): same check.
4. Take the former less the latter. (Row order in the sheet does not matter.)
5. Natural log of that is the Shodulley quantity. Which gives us 2.0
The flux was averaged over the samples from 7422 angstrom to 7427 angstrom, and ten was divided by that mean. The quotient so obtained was 0.596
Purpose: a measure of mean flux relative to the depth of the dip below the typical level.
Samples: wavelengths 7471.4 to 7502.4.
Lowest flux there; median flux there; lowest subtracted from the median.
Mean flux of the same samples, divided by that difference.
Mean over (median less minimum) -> 101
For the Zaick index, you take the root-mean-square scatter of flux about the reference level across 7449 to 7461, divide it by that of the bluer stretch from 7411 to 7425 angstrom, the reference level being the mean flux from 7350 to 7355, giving 1.2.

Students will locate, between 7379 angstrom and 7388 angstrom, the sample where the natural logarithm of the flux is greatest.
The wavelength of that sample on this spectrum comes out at 7379.90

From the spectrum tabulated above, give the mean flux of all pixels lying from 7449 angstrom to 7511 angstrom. 17.0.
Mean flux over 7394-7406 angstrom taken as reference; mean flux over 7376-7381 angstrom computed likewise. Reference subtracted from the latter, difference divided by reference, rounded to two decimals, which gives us 0.04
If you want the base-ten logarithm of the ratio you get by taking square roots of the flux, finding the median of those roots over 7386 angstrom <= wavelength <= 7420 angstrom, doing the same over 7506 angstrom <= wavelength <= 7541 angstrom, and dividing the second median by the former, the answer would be 0.007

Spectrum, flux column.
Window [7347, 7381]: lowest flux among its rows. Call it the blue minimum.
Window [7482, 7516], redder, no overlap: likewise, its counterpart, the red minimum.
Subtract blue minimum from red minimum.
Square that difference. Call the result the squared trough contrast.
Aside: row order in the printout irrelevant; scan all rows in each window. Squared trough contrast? 0.92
